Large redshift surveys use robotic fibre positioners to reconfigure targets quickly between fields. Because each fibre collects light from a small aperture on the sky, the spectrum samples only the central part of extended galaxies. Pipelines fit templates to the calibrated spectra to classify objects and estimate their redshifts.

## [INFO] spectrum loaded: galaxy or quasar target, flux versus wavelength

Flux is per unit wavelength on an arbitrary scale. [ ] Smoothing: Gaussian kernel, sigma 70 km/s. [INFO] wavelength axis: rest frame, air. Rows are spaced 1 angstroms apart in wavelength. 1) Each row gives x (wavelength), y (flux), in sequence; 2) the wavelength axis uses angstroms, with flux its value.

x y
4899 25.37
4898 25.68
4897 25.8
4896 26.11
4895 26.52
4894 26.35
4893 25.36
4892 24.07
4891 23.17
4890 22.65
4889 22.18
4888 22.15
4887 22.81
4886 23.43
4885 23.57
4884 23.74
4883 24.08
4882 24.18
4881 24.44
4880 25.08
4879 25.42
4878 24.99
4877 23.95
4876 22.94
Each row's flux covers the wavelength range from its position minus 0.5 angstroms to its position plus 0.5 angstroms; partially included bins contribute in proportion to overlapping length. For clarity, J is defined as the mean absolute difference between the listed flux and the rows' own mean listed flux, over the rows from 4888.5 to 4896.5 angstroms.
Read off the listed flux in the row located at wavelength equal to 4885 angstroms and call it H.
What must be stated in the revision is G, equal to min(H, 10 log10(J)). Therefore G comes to 1.9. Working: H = 23.57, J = 1.5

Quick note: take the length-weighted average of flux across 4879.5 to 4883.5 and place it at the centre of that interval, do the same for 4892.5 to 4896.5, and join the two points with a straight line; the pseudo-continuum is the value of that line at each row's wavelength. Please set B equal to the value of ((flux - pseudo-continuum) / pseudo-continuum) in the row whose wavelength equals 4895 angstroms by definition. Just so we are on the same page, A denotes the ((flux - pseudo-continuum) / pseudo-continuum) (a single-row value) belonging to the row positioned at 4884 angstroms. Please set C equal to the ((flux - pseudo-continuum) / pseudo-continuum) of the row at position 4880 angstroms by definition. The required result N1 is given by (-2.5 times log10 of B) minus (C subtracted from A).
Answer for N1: 4.69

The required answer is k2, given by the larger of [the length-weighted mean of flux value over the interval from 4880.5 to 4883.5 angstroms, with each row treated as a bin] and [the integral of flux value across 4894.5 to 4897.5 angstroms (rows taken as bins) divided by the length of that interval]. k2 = 26.1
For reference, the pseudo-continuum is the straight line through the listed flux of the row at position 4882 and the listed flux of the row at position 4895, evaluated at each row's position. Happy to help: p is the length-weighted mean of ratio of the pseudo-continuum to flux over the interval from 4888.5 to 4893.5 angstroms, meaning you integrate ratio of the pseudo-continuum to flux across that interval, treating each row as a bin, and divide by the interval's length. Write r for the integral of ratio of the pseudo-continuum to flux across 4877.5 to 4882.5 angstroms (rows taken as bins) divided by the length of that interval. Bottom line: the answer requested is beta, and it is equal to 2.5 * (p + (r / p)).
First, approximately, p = 1.10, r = 0.96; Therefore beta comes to 4.9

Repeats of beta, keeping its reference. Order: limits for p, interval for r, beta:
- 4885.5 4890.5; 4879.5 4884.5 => 5.0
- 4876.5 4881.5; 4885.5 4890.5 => 5.3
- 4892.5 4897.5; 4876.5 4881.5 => 4.9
